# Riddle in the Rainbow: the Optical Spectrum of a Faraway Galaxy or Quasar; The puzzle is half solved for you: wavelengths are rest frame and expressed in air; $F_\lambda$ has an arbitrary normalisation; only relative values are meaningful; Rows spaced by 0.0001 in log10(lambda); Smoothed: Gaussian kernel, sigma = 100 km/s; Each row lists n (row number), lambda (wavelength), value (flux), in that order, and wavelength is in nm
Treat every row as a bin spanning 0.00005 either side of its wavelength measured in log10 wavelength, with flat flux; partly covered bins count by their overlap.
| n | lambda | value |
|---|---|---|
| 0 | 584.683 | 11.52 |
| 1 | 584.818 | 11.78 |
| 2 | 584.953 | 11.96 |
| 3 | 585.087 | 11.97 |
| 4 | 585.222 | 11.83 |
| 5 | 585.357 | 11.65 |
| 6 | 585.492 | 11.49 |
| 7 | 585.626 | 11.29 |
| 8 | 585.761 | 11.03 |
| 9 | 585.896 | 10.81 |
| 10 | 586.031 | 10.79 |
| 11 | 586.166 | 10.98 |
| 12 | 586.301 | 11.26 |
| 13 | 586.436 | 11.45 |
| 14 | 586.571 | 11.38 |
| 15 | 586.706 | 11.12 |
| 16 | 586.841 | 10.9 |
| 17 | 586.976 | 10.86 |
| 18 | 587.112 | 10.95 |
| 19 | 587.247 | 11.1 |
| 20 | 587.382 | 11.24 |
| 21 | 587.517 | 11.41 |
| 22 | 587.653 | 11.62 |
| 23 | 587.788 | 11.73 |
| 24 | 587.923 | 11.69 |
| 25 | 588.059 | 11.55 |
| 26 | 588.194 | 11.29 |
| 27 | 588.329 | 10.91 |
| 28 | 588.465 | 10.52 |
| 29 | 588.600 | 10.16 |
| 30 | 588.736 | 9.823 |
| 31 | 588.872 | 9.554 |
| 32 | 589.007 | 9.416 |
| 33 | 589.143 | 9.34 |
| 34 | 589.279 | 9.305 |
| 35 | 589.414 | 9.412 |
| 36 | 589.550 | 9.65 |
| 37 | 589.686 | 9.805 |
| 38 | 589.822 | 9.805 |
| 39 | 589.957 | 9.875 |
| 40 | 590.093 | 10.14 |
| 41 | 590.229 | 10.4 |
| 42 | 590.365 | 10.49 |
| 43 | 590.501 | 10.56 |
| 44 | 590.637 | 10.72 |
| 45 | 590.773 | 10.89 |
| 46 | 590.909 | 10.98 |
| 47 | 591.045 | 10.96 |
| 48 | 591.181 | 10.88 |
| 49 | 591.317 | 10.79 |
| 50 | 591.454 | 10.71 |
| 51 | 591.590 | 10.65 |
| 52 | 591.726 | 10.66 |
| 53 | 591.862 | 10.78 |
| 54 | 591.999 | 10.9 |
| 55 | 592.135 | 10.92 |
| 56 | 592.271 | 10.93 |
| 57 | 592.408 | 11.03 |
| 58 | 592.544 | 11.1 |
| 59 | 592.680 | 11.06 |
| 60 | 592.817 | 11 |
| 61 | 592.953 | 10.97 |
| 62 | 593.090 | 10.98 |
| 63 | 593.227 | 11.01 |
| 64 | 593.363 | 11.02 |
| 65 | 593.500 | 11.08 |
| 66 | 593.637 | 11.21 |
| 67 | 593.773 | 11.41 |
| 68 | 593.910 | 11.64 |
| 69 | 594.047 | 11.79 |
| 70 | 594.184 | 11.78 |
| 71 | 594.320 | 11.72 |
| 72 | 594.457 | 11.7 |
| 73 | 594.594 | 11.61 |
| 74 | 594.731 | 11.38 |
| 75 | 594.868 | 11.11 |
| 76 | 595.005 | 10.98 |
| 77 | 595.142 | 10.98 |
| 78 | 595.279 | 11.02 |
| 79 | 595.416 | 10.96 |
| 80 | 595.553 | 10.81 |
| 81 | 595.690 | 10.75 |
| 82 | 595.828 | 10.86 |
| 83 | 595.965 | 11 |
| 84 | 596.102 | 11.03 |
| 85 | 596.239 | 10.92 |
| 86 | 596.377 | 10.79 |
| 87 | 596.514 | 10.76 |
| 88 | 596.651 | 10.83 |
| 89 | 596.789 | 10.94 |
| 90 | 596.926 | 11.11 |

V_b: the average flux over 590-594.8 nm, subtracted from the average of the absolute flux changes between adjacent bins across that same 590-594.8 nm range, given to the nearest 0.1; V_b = -10.9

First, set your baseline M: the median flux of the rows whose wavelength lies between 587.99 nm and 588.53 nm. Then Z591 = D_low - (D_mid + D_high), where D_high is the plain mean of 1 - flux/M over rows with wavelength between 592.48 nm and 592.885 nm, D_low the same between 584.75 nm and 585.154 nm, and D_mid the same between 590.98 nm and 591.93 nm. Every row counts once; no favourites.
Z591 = -0.11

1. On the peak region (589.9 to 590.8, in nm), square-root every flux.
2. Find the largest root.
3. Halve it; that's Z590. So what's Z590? 1.650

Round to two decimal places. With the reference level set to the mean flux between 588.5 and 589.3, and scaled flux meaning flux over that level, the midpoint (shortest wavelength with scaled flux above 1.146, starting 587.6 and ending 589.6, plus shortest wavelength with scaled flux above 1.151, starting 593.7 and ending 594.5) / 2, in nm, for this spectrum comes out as 590.71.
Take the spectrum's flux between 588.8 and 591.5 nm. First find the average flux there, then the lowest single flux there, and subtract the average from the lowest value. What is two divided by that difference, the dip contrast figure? -2.3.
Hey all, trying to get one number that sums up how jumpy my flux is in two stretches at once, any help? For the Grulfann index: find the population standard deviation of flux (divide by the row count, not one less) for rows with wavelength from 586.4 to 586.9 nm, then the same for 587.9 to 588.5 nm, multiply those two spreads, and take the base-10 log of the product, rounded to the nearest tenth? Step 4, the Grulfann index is -1.0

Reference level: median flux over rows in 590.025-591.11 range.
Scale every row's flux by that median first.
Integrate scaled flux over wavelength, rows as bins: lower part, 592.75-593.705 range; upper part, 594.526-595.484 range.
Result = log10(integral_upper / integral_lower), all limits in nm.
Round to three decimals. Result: 0.006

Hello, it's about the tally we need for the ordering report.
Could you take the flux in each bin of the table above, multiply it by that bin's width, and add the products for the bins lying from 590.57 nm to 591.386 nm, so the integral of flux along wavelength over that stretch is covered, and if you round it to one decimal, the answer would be 8.9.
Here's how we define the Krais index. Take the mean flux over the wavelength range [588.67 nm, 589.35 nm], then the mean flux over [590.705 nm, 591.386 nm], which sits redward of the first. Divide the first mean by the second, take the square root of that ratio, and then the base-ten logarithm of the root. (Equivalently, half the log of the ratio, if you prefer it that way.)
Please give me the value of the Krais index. -0.030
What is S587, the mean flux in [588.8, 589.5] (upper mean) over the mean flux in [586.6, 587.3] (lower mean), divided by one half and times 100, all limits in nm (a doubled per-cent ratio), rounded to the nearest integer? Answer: 171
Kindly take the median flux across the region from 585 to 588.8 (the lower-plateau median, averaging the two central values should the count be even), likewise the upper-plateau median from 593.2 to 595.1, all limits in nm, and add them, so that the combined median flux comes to 22.6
